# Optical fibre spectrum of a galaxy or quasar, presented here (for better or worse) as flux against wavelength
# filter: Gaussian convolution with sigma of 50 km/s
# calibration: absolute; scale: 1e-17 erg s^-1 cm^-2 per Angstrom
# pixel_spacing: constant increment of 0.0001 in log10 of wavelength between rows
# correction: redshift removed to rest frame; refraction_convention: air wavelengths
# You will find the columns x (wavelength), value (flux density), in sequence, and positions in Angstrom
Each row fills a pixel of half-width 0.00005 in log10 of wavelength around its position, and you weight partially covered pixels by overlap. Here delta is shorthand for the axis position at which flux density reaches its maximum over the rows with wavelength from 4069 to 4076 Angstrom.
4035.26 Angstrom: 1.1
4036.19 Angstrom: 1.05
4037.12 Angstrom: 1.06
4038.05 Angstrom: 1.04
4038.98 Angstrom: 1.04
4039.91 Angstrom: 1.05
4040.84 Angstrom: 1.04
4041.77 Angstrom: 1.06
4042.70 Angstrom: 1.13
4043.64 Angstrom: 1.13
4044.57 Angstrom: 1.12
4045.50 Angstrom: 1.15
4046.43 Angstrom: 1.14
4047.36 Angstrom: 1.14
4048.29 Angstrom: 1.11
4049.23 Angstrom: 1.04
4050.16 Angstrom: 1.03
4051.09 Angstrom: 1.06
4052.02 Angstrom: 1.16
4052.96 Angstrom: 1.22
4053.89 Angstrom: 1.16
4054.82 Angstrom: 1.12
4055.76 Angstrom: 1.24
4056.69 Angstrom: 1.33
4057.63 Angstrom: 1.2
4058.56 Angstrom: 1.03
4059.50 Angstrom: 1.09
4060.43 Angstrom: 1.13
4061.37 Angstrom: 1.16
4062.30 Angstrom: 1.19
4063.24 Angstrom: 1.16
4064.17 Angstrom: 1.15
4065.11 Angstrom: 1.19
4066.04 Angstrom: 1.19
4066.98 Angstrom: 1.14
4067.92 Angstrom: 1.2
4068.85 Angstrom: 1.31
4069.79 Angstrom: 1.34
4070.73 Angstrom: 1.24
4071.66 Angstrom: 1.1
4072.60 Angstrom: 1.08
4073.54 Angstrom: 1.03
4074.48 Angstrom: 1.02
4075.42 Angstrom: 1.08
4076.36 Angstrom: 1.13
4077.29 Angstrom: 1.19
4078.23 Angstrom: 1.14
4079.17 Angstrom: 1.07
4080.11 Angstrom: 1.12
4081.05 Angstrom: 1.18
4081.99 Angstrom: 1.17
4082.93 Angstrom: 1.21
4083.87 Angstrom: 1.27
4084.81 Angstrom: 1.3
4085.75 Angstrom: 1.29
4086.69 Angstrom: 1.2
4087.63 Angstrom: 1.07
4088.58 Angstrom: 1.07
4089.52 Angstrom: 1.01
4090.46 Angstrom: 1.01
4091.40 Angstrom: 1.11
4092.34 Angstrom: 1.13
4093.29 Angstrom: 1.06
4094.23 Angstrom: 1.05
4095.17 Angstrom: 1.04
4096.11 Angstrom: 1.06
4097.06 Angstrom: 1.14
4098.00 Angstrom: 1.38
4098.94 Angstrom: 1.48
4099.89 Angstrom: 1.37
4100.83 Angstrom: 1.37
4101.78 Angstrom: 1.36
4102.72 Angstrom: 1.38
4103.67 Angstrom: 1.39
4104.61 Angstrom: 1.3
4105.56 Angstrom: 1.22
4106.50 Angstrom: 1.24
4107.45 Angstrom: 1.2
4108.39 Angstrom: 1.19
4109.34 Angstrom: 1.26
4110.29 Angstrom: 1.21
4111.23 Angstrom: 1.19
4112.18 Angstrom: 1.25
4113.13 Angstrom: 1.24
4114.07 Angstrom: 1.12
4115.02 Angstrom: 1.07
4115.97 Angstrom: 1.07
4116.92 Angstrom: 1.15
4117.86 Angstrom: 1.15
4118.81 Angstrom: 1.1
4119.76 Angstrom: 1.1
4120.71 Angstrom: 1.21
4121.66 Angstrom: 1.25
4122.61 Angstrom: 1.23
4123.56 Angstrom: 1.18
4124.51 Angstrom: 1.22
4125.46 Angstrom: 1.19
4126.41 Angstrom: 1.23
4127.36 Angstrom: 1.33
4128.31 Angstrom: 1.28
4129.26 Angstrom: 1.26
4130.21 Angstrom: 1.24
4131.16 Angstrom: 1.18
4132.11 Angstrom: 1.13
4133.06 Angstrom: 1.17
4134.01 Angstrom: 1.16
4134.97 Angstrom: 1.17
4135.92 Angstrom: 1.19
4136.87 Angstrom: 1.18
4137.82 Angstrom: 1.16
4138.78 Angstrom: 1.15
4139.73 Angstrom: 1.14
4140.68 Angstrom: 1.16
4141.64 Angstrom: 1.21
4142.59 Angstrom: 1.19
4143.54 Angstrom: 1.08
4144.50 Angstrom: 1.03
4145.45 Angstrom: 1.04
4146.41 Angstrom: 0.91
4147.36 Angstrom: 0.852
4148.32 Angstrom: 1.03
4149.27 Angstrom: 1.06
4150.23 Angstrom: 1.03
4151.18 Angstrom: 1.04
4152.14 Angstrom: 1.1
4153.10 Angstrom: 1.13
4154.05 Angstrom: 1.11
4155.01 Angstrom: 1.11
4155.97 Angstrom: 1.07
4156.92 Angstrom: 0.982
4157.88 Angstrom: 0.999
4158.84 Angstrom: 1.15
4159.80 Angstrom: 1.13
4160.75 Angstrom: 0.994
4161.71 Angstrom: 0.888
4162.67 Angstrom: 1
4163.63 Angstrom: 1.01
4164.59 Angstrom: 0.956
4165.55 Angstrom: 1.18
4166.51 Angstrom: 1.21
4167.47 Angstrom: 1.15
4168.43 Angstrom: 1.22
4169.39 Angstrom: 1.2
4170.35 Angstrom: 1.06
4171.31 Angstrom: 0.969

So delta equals 4069.79 Angstrom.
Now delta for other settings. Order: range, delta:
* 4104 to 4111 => 4104.61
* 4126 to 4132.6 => 4127.36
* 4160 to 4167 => 4166.51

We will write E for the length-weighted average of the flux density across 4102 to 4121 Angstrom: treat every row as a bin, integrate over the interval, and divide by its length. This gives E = 1.20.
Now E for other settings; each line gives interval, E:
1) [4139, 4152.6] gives 1.06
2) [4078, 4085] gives 1.18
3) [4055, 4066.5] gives 1.17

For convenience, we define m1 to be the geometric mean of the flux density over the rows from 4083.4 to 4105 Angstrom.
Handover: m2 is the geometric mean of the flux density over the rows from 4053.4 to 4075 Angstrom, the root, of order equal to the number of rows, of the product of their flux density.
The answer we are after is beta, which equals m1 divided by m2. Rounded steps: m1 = 1.201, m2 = 1.16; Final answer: 1.03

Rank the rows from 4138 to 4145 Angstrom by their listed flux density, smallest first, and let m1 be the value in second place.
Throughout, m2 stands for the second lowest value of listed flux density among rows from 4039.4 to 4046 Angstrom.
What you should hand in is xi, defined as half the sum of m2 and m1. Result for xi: 1.065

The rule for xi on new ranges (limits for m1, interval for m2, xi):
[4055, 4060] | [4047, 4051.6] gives 1.065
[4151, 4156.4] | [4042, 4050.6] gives 1.055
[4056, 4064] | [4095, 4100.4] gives 1.075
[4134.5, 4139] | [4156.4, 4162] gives 1.071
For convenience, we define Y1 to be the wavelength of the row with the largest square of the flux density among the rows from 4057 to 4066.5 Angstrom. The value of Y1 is 4057.63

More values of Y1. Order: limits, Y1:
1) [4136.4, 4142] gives 4141.64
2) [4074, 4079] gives 4077.29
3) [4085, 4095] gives 4085.75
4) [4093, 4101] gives 4098.94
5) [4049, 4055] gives 4052.96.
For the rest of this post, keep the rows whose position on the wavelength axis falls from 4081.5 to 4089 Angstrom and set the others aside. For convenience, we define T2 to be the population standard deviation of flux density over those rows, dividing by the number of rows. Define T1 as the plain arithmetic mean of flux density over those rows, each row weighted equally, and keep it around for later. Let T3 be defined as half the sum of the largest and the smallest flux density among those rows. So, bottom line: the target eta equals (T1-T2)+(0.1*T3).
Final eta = 1.23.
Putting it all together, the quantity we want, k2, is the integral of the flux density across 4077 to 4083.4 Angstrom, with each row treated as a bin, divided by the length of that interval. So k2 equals 1.15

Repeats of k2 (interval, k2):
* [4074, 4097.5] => 1.12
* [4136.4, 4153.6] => 1.08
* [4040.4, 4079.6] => 1.14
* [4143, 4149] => 1.00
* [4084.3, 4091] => 1.14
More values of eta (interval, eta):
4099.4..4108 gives 1.37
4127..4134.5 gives 1.28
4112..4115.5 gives 1.21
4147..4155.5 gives 1.07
